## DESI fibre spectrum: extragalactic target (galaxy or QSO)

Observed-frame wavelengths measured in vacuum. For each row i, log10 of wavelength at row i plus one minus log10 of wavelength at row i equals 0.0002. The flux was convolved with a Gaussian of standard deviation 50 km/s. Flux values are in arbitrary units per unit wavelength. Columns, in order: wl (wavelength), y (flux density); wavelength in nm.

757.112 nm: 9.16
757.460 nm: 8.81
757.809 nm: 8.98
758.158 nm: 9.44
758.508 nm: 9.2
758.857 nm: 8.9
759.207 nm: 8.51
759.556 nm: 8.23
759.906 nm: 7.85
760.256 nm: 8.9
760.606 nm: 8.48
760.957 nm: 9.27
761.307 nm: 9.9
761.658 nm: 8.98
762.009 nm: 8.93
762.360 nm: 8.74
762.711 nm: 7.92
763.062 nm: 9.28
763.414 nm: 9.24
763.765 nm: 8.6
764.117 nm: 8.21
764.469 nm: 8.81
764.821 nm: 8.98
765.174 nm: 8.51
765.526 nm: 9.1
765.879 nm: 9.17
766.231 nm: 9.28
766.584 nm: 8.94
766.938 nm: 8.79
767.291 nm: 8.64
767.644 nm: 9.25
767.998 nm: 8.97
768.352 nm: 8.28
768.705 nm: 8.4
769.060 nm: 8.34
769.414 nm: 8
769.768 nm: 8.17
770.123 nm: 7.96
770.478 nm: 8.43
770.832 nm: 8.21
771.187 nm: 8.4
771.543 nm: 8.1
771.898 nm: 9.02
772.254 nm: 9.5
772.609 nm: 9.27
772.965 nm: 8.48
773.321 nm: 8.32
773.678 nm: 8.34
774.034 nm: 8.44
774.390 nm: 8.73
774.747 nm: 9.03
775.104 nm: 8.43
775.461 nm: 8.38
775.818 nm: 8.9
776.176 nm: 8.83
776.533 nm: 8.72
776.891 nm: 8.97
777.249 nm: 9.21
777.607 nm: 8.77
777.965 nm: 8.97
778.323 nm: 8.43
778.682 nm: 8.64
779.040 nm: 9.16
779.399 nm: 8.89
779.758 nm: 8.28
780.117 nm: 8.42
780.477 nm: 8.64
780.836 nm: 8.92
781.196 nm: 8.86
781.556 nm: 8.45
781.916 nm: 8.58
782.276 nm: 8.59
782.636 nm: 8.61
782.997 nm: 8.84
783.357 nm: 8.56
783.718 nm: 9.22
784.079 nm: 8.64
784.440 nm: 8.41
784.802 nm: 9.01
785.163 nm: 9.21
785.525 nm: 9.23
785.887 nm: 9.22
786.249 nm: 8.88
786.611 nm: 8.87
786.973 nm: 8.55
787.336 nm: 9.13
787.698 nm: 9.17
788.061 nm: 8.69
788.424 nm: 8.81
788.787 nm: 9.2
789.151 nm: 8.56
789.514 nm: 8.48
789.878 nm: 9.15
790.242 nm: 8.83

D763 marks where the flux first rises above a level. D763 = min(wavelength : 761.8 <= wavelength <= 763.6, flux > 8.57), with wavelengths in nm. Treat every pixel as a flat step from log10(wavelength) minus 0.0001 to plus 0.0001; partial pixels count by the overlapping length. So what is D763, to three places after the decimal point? 762.009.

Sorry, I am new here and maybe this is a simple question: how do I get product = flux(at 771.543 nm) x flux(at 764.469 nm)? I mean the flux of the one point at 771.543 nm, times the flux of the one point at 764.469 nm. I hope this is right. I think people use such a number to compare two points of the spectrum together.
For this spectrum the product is 71.4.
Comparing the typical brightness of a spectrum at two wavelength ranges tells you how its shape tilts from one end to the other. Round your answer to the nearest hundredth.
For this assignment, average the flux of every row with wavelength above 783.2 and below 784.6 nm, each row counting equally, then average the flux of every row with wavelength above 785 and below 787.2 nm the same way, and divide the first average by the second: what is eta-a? 0.97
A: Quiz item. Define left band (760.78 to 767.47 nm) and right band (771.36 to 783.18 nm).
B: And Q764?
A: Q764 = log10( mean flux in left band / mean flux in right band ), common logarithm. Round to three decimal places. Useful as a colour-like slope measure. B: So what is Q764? 0.009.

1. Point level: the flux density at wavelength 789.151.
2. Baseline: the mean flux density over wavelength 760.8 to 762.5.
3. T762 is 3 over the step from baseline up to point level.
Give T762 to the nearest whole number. -5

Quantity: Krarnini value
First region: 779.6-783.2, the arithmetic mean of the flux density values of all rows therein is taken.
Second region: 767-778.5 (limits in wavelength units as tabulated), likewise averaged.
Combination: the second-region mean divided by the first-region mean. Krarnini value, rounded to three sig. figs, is 1.00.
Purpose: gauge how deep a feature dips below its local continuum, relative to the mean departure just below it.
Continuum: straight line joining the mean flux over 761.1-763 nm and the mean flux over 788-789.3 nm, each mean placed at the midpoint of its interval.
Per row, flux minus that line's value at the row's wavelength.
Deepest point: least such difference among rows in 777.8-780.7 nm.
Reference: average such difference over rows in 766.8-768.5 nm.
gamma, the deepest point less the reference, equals -0.47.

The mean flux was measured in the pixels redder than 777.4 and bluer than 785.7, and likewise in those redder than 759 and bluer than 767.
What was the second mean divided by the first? 1.01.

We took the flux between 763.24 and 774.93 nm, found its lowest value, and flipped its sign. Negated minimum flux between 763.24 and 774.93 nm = -7.96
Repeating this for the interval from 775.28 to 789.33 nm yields -8.28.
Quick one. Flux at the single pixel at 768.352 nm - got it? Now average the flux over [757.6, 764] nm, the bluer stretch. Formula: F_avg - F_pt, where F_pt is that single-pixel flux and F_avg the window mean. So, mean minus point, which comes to 0.6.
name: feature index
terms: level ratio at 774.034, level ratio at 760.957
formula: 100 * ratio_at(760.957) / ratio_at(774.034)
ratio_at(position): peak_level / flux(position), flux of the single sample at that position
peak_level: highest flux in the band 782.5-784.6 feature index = 91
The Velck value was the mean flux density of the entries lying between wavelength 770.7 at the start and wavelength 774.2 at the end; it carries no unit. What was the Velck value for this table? 8.61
